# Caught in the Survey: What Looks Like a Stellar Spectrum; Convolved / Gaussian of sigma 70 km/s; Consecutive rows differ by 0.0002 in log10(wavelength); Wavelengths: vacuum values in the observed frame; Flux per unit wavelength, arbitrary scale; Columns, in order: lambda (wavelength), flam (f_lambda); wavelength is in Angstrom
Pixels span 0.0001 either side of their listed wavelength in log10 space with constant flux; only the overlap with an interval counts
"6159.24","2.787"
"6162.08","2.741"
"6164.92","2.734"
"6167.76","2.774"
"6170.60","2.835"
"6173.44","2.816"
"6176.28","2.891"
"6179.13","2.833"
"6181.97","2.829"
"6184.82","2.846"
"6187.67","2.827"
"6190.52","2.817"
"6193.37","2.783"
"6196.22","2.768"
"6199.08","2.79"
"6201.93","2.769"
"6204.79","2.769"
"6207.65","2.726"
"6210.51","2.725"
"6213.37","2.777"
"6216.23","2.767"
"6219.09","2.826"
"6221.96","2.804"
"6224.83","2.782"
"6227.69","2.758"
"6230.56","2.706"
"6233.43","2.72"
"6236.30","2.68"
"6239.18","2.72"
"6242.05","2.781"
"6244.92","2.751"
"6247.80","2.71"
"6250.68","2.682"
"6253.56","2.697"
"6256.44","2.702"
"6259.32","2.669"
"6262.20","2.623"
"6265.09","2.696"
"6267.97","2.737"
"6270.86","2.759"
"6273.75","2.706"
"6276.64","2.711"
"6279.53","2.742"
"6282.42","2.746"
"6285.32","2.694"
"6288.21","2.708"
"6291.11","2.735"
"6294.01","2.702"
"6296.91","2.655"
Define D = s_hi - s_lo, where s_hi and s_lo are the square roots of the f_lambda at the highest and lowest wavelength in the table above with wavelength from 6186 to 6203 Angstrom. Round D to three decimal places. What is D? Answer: -0.017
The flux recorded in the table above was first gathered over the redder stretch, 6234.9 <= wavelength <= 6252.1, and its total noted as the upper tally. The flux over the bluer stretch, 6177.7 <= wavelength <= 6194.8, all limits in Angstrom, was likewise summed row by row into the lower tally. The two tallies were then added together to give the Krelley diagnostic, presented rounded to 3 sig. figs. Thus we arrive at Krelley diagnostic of 33.3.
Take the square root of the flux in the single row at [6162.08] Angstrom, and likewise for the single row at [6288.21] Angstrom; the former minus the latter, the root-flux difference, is 0.010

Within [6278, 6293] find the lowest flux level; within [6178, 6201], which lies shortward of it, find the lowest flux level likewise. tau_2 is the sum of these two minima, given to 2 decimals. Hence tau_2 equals 5.46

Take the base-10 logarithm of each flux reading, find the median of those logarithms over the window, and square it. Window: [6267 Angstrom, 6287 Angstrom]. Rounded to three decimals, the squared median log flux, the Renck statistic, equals 0.191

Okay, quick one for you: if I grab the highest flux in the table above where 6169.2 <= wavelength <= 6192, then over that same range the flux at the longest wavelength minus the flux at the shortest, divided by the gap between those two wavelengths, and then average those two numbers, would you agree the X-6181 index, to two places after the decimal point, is 1.45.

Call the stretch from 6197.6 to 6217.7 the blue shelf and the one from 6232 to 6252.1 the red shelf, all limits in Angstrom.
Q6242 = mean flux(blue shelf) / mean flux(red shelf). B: 1.015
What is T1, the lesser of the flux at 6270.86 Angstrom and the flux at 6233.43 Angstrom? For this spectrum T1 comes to 2.72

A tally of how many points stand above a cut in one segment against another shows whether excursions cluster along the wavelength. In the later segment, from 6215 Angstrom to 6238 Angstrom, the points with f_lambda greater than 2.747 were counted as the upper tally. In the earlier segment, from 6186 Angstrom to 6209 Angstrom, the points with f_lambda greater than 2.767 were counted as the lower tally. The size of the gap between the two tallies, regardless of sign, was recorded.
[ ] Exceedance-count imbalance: 2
